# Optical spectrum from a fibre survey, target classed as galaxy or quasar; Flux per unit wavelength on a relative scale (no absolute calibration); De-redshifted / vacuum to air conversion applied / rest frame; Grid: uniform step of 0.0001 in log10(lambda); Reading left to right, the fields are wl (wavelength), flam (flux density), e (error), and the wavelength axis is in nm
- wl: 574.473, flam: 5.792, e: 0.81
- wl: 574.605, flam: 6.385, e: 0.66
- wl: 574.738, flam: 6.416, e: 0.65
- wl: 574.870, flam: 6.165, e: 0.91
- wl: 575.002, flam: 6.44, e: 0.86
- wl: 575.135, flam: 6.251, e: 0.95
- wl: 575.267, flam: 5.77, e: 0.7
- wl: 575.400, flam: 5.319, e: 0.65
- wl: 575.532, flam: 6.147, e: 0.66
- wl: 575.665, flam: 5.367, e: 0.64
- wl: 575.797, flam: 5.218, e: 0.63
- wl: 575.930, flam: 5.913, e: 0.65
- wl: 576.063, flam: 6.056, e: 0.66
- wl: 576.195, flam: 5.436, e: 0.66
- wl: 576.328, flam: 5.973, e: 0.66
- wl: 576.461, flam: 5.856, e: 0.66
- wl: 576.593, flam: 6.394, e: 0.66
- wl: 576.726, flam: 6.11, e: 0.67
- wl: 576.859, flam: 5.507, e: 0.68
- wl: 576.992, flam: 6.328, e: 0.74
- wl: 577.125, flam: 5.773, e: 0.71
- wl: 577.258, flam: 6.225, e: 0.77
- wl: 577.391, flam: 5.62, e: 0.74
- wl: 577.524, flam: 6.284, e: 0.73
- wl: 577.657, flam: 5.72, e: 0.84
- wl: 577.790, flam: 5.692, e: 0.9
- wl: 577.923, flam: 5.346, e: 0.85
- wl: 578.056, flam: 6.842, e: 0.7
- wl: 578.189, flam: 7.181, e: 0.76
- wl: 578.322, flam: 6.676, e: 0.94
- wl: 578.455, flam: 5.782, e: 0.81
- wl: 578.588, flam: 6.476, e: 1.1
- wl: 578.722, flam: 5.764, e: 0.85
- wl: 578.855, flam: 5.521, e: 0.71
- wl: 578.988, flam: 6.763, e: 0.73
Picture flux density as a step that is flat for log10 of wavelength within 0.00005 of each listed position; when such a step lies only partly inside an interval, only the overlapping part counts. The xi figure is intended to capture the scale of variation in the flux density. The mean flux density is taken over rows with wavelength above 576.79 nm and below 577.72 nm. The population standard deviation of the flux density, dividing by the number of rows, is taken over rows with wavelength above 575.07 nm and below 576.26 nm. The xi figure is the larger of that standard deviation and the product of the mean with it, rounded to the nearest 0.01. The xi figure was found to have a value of 2.19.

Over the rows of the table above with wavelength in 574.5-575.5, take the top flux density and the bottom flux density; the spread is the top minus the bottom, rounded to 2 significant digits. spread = 1.1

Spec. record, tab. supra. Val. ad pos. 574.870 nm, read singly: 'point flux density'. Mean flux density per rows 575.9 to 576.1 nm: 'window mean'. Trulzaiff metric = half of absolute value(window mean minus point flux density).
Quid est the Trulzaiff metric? 0.09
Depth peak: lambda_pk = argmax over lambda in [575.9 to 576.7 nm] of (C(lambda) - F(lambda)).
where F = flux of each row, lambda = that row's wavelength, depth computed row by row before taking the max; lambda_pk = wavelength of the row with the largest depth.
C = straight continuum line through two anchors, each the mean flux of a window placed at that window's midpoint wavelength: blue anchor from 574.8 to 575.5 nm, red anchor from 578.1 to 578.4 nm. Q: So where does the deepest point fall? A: 576.195 nm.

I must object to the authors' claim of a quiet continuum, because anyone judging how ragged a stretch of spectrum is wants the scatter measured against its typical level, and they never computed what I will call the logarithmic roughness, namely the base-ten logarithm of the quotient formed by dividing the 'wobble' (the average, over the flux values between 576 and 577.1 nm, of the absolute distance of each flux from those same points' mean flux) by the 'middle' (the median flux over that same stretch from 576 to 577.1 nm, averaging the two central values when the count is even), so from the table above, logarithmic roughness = -1.35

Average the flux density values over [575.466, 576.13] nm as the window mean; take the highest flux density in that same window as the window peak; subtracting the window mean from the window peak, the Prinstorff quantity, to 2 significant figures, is 0.41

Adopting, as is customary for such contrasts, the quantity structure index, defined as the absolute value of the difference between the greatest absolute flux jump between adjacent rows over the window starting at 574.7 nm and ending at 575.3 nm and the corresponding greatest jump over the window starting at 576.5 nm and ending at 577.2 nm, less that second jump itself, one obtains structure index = -0.5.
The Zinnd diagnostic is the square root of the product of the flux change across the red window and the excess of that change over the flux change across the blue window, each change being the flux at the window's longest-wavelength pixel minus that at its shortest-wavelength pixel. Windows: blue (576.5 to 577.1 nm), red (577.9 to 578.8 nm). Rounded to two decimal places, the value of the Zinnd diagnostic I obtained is 0.45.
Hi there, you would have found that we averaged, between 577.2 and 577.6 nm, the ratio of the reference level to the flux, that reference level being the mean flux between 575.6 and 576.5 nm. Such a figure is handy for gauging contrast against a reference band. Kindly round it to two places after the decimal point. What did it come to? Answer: 0.94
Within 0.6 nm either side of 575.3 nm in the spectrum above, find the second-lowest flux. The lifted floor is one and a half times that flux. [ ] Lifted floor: 7.98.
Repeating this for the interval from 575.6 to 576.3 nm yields 8.05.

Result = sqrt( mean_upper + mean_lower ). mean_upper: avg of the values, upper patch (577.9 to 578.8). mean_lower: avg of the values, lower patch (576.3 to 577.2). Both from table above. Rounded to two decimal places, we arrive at 3.51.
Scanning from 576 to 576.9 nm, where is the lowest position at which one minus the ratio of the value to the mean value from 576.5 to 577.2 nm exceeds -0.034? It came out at 576.063 nm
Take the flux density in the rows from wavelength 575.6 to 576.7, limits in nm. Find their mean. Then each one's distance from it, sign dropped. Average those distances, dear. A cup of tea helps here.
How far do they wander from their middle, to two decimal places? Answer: 0.33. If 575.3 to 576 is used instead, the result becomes 0.35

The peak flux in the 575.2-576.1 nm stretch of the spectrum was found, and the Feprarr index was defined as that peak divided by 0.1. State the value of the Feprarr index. 61.5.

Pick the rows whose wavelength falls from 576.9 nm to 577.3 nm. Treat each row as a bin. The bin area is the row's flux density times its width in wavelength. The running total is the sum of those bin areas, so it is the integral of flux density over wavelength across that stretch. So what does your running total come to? 2.4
